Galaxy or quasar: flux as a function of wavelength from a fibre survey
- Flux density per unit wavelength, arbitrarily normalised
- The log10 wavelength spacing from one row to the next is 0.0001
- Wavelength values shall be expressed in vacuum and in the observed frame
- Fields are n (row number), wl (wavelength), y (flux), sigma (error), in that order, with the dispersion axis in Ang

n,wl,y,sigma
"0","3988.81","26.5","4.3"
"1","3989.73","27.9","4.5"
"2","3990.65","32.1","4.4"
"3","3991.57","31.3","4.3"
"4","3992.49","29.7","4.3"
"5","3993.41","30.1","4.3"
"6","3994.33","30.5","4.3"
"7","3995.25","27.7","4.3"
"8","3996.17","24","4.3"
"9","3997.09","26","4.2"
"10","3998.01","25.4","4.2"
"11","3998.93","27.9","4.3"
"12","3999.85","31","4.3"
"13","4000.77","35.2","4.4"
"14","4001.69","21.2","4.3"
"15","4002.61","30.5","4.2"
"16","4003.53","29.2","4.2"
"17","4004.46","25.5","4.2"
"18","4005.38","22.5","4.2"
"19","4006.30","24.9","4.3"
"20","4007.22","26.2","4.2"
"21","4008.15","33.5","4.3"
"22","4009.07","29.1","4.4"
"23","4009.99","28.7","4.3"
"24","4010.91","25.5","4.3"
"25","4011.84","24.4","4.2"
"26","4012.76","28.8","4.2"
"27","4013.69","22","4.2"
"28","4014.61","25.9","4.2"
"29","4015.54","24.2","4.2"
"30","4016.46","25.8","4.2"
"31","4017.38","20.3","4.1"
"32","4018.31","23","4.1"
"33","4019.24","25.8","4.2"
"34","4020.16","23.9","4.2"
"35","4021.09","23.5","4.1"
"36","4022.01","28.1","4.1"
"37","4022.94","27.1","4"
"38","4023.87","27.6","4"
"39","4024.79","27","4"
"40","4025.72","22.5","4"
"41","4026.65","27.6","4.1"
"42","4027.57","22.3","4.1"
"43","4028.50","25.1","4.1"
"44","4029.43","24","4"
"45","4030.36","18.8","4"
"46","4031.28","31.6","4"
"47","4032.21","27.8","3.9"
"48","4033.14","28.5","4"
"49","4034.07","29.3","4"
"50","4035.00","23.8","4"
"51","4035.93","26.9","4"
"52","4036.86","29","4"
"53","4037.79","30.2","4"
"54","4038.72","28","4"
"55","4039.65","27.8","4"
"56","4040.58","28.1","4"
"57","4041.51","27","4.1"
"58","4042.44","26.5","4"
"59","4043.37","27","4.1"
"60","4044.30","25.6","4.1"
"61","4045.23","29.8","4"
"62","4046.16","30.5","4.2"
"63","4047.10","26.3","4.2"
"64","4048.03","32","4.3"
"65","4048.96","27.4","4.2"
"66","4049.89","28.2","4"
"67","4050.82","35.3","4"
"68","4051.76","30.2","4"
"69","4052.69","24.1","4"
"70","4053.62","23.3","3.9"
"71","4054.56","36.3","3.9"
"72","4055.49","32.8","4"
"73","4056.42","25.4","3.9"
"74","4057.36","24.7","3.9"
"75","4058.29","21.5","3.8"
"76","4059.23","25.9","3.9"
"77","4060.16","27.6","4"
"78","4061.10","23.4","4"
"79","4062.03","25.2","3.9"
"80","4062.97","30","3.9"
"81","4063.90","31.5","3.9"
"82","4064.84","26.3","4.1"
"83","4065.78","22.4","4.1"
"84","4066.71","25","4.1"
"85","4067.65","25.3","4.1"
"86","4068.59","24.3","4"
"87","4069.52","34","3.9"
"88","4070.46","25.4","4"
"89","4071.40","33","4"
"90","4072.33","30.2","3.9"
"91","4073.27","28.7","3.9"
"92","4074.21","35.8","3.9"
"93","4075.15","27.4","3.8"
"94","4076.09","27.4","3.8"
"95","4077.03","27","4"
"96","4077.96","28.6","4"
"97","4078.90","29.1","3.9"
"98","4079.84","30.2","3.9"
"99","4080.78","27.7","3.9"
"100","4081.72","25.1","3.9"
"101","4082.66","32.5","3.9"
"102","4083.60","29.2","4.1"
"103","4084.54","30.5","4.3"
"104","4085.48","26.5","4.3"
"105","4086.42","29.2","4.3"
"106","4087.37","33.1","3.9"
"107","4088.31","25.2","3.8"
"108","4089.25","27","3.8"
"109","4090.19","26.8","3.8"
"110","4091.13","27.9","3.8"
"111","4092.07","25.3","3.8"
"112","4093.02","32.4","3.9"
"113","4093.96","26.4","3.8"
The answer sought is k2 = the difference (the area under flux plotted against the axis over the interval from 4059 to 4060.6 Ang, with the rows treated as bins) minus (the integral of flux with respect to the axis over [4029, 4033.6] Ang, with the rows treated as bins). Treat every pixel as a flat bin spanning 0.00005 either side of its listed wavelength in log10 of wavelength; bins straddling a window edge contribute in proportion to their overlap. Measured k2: -77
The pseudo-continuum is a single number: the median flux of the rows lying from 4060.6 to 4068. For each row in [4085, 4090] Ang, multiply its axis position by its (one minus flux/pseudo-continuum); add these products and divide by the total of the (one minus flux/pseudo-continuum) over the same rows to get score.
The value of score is 4087.2 Ang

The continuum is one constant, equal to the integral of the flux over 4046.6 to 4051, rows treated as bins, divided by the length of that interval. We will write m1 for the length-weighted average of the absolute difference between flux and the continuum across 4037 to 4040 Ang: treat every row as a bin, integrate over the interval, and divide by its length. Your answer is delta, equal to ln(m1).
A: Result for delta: 0.18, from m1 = 1.2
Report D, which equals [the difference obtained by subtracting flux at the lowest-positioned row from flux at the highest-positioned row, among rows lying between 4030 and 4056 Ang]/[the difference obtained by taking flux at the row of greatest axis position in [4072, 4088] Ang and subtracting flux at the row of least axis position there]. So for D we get 5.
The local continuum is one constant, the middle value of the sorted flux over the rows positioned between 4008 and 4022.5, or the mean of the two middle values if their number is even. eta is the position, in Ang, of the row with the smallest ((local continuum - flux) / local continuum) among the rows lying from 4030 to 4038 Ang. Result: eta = 4031.28 Ang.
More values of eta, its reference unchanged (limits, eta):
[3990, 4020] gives 4000.77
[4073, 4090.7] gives 4074.21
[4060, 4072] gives 4069.52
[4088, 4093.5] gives 4093.02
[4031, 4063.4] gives 4054.56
